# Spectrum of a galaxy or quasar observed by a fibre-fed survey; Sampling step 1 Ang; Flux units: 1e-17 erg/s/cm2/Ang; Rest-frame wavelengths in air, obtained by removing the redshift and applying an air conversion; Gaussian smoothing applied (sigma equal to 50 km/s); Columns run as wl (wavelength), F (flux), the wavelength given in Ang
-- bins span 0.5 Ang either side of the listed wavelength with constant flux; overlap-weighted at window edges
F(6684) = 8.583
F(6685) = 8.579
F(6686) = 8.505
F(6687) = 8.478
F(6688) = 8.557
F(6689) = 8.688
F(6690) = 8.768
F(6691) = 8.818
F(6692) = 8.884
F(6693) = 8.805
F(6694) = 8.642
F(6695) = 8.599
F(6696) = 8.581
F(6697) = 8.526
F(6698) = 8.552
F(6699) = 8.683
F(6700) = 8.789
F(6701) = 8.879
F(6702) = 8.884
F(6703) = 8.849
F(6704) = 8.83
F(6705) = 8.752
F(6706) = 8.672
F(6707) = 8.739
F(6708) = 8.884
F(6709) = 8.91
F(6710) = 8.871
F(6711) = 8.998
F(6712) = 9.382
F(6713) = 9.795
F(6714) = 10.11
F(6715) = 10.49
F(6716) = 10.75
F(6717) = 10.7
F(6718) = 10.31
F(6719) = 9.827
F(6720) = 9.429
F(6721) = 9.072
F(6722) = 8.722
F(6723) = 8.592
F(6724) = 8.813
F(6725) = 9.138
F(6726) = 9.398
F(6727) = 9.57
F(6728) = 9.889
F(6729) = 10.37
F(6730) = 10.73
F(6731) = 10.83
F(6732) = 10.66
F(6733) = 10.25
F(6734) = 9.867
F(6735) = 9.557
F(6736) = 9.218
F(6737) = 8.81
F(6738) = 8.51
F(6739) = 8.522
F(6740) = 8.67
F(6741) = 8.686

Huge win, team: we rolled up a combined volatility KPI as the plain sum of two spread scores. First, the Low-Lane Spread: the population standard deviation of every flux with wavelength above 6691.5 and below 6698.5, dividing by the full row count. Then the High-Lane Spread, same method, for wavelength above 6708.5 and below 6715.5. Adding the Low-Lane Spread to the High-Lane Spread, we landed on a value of 0.72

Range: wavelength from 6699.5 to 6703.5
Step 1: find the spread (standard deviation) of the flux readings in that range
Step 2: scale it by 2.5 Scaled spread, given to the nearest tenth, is 0.1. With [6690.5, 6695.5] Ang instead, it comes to 0.3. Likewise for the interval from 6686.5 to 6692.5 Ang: 0.4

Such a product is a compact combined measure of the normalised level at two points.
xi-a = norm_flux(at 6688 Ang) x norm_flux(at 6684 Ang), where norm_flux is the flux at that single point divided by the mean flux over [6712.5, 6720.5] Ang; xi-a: 0.71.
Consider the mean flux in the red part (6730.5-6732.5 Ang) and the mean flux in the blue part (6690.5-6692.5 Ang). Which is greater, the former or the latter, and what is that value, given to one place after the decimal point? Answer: 10.7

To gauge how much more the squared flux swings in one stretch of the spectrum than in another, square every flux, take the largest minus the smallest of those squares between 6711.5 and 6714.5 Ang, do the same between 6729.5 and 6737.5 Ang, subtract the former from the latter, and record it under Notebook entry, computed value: 25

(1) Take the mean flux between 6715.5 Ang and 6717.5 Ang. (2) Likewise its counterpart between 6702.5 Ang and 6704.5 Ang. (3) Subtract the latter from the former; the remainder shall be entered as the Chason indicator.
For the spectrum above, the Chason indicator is 1.9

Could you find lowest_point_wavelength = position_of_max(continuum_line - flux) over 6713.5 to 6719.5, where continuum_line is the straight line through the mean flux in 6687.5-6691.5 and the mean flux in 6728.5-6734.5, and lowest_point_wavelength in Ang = 6719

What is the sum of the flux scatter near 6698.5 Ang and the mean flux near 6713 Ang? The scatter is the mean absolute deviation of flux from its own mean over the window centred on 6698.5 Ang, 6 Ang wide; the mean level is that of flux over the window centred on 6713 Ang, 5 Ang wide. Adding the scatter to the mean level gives 9.9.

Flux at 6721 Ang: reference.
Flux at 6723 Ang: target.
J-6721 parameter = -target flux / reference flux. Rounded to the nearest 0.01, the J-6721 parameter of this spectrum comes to -0.95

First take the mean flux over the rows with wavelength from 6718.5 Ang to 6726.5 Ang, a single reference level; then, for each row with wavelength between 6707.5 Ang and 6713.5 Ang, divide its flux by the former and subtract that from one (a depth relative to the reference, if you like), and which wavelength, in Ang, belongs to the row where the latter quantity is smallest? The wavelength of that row 6713 Ang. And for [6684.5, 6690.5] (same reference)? 6690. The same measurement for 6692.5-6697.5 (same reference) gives 6693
